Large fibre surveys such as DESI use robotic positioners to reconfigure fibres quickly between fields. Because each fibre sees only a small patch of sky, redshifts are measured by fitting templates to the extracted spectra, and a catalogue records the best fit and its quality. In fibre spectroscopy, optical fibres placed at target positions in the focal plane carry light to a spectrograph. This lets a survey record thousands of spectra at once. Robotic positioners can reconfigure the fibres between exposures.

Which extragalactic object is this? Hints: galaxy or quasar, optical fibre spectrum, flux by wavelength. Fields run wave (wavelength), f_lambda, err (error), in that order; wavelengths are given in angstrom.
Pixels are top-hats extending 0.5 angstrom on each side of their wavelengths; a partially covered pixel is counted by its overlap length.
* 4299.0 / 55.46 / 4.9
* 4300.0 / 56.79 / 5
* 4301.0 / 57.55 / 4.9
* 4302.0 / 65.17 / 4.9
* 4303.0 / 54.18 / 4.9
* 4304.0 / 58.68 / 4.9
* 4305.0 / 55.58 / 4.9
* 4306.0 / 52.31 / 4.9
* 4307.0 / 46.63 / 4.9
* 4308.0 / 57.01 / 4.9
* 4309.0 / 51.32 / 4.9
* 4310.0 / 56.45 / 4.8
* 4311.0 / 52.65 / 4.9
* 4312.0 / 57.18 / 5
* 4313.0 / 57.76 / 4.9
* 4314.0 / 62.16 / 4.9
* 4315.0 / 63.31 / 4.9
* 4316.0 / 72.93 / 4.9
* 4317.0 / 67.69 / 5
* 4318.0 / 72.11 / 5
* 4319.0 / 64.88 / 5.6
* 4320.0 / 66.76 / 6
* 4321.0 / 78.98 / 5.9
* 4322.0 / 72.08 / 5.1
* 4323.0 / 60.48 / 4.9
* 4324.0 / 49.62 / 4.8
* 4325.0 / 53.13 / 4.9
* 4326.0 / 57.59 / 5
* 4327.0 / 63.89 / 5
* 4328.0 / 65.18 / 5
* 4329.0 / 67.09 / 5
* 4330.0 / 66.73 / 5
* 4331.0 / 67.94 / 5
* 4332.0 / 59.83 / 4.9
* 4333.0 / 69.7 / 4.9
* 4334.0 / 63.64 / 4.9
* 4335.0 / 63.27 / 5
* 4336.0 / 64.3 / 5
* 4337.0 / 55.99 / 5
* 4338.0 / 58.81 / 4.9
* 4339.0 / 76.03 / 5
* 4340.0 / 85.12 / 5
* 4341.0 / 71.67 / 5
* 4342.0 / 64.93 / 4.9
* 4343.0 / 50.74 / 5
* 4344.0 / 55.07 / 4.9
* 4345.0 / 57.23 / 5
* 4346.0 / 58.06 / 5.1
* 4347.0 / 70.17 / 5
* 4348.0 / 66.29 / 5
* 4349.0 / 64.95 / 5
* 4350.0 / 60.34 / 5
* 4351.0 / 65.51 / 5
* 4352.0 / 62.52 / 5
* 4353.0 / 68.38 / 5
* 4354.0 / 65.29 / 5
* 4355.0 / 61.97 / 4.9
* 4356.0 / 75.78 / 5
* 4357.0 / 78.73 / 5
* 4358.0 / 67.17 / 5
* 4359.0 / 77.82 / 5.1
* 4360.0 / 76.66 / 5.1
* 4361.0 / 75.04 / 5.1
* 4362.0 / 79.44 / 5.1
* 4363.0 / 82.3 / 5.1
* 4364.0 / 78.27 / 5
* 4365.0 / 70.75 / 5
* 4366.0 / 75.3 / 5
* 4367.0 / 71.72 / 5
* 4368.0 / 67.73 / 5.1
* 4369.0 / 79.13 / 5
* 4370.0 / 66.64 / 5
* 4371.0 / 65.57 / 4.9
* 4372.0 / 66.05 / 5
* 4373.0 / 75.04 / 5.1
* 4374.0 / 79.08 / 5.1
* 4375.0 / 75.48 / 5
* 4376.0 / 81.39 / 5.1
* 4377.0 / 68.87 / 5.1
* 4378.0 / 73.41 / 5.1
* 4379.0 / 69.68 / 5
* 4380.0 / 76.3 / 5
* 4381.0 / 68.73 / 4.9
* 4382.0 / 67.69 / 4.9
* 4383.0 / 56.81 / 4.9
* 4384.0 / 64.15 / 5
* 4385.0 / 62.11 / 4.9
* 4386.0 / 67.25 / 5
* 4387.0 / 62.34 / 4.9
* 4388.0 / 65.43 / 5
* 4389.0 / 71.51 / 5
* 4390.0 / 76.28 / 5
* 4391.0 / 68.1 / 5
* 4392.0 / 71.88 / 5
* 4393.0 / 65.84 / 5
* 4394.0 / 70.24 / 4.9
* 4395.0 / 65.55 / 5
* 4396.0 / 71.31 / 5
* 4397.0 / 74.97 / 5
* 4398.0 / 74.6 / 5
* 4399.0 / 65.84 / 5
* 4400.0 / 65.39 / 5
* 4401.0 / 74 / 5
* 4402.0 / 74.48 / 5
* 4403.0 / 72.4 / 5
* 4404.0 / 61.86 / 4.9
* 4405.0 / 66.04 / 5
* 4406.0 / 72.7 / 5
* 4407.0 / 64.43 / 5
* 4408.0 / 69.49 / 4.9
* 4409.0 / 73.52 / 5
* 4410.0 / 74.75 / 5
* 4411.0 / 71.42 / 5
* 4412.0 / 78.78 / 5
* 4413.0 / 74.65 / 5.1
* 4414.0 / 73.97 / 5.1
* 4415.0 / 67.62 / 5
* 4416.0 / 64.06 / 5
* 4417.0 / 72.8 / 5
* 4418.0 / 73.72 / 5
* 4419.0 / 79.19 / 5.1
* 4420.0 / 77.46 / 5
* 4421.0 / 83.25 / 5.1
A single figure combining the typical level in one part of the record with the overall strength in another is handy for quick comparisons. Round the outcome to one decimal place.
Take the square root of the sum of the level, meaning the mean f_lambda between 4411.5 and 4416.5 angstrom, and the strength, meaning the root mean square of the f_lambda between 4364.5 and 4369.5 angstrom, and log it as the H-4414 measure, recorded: 12.0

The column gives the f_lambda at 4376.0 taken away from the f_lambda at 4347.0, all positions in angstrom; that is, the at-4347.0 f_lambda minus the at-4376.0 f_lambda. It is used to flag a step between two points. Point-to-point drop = -11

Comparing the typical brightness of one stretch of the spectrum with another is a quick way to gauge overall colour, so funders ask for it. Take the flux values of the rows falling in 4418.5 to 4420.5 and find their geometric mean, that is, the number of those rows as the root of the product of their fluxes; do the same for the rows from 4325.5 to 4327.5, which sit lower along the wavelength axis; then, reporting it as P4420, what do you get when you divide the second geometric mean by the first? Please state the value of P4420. 0.77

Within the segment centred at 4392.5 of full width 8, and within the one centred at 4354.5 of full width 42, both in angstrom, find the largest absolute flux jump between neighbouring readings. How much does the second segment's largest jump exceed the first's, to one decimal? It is 9.0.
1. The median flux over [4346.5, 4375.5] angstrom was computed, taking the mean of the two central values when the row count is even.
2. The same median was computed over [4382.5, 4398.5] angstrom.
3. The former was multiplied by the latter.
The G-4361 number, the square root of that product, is 69.2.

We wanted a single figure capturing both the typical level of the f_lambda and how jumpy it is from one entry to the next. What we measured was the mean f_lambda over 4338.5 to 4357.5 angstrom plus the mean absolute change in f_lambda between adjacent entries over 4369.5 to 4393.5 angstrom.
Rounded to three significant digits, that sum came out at 71.6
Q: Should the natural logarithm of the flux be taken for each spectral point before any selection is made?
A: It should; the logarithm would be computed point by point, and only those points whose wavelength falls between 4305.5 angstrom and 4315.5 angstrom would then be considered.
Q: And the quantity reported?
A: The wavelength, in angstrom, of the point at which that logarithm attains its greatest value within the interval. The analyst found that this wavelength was 4315.0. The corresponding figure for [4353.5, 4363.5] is 4363.0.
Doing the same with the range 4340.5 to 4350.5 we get 4341.0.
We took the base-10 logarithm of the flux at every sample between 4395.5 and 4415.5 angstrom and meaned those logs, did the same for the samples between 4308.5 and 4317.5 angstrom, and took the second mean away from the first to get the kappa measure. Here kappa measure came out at 0.07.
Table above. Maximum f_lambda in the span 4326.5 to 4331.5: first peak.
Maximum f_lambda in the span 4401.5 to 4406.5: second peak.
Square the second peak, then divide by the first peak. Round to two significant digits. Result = 82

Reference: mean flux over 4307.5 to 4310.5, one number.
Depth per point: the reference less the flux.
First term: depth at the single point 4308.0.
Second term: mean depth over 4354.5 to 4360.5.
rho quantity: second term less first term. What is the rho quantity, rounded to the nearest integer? -16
